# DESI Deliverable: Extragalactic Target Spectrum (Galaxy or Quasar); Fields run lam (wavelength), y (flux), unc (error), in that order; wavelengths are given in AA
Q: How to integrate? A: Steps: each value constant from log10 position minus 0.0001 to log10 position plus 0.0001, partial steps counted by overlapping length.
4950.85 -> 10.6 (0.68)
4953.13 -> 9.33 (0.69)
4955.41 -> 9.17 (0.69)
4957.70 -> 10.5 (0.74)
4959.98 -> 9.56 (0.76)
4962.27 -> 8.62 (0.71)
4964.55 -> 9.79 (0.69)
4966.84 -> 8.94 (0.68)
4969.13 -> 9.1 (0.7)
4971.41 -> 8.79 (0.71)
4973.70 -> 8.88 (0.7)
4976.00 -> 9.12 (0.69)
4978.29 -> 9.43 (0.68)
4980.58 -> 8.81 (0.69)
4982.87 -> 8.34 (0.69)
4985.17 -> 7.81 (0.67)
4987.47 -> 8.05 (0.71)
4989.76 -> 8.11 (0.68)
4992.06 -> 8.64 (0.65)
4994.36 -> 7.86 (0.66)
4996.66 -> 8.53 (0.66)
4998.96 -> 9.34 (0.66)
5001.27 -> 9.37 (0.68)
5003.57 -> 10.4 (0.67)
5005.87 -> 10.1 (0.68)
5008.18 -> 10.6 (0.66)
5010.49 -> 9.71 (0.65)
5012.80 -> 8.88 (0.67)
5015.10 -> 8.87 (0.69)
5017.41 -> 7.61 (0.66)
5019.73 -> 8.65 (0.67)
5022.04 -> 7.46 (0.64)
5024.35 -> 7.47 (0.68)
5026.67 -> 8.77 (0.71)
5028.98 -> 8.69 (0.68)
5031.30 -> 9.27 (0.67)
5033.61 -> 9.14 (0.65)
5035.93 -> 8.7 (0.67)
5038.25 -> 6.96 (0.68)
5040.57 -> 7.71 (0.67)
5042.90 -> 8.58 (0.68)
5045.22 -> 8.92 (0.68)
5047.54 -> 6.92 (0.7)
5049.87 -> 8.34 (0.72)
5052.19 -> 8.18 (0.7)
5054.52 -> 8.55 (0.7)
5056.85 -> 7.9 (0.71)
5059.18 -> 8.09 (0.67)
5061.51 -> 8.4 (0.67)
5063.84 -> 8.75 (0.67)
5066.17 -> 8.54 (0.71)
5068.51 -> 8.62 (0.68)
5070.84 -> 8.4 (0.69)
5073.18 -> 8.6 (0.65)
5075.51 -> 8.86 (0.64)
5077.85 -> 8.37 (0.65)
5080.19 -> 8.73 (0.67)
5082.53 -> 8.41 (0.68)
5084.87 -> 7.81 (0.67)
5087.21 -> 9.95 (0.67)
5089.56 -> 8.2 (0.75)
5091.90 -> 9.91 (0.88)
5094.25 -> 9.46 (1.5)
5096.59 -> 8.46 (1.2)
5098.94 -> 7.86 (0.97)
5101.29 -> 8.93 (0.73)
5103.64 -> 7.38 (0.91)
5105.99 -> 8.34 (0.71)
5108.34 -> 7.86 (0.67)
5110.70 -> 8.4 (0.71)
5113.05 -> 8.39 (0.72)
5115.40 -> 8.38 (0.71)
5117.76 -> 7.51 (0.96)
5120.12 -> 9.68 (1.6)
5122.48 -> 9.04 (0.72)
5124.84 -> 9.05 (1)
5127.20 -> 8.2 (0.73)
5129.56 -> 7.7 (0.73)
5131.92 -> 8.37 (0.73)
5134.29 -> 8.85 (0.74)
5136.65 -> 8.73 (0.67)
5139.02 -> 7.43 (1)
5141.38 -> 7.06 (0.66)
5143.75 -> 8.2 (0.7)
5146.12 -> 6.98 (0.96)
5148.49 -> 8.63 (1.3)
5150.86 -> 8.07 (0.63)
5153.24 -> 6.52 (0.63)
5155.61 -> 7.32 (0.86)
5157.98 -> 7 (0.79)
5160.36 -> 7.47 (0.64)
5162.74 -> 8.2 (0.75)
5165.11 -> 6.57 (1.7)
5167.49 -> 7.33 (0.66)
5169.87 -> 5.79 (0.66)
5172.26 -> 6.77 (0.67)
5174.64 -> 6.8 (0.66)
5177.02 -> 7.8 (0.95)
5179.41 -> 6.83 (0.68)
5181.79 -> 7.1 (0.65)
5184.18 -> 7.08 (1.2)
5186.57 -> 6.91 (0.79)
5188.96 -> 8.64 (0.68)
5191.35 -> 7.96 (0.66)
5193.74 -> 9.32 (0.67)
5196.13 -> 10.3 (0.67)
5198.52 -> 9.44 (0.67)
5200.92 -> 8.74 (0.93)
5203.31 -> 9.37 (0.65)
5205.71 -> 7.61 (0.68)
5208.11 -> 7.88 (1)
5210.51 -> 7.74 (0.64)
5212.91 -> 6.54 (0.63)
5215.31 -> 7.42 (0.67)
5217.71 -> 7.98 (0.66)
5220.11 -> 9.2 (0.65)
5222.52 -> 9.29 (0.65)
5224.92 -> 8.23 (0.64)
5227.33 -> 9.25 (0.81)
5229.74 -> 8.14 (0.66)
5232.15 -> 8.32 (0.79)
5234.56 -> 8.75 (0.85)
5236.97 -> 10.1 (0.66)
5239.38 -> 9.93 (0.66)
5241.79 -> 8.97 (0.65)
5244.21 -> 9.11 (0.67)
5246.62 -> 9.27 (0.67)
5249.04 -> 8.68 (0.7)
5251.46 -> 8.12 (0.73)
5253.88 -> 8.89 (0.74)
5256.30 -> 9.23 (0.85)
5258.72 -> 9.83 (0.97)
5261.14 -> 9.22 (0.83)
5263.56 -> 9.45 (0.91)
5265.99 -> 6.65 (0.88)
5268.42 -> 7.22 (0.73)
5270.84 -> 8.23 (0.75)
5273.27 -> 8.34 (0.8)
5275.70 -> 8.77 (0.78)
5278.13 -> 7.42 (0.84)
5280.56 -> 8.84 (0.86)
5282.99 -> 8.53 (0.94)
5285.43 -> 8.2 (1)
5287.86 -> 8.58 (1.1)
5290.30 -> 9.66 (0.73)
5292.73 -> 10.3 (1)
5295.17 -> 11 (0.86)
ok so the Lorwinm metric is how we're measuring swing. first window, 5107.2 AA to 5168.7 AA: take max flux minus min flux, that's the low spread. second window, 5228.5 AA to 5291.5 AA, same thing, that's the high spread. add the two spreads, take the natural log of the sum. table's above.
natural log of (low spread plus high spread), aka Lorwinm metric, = 1.89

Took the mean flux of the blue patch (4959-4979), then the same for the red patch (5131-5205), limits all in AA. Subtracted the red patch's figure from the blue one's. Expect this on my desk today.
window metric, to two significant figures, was 1.3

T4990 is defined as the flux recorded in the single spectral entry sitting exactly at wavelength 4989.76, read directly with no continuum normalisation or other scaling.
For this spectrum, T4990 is 8.11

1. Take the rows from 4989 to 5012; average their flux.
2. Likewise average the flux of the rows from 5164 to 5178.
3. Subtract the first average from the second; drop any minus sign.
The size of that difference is 2.4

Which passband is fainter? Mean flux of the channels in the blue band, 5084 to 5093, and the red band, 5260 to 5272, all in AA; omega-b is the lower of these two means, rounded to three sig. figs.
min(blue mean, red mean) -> 8.15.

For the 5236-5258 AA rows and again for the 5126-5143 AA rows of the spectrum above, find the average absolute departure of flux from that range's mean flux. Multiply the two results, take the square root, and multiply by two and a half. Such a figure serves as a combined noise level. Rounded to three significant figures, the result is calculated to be 1.23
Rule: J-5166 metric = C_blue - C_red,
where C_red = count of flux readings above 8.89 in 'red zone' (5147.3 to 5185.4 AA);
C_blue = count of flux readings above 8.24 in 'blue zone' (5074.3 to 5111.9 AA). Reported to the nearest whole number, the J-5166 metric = 11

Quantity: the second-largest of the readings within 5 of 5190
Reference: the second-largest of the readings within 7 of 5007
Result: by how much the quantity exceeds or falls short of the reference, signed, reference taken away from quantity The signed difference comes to -1.8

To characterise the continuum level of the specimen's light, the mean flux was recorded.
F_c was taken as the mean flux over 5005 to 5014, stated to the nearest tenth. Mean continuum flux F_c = 9.8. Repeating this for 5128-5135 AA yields 8.3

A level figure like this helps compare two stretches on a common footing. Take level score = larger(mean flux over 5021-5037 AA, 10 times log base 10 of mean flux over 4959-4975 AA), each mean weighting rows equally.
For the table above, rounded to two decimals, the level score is 9.59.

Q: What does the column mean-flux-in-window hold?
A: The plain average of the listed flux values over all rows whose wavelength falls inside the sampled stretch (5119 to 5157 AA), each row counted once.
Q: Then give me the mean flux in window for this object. 8.11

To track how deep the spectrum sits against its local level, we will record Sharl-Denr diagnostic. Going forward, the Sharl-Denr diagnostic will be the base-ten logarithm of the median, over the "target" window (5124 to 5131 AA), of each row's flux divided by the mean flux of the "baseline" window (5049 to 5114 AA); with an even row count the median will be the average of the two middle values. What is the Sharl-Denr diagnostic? -0.015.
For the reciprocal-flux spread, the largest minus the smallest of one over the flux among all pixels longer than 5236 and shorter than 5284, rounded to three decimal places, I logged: 0.051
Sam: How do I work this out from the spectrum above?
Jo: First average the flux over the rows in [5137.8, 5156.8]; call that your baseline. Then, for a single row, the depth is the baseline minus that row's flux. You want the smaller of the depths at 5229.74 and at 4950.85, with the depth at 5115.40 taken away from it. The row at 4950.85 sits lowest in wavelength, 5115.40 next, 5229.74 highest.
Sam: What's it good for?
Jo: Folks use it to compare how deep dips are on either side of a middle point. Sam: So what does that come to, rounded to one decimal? -2.2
